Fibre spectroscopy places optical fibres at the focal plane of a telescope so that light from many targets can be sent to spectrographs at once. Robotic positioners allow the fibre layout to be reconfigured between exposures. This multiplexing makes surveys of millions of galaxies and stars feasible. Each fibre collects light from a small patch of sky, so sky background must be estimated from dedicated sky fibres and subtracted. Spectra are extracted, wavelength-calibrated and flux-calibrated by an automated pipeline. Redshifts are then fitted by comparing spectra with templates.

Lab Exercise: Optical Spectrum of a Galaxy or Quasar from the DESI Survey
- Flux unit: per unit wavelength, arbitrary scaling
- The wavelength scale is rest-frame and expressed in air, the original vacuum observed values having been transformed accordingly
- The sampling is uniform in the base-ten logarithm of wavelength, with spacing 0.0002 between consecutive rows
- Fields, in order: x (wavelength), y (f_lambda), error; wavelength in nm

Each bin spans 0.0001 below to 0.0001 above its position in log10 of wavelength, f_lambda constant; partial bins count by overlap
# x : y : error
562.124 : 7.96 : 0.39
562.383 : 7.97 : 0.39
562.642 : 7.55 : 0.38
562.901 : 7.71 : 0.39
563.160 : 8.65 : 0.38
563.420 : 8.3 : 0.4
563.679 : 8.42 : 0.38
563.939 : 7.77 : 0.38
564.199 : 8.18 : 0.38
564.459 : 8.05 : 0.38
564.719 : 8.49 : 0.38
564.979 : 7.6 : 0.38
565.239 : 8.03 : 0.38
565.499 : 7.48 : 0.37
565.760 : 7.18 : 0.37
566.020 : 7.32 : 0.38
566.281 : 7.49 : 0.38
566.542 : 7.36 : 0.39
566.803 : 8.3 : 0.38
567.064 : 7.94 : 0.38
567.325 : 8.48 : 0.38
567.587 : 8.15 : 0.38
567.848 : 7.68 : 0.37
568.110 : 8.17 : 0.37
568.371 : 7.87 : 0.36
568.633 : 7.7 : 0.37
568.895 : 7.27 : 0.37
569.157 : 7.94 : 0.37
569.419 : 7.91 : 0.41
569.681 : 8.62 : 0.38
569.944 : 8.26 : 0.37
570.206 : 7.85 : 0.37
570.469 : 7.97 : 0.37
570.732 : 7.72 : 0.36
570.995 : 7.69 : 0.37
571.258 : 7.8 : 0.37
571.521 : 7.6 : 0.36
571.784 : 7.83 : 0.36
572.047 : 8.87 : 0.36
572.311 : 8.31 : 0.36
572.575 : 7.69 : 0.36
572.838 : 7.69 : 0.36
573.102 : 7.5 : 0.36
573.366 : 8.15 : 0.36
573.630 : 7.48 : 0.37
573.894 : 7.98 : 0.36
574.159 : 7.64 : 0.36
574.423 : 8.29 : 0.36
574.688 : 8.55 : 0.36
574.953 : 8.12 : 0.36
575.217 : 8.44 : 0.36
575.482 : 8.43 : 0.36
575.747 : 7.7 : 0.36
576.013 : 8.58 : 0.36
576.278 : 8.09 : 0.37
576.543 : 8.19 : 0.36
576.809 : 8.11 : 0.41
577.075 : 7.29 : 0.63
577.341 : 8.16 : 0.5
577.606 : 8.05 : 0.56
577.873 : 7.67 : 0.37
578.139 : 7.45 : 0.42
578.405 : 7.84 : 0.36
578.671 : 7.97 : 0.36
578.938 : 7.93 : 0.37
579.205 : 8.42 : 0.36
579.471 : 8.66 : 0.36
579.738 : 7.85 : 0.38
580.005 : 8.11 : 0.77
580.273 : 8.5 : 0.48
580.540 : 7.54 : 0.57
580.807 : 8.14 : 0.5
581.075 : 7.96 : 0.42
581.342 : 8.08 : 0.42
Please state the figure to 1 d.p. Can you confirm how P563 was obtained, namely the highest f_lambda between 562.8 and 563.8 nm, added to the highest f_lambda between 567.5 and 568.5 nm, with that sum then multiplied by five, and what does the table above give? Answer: 84.1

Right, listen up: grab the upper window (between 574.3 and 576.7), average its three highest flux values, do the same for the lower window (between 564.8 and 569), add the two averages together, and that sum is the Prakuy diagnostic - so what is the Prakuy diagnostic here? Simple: 16.8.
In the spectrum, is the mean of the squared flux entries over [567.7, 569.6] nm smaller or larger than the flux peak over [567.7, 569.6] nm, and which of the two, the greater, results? 61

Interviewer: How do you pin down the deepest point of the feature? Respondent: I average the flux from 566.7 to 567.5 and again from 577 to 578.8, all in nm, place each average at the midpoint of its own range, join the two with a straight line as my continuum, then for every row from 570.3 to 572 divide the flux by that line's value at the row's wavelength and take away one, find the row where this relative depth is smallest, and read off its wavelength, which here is 571.521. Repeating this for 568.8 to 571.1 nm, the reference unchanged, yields 568.895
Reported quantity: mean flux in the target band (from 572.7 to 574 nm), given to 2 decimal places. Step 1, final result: 7.76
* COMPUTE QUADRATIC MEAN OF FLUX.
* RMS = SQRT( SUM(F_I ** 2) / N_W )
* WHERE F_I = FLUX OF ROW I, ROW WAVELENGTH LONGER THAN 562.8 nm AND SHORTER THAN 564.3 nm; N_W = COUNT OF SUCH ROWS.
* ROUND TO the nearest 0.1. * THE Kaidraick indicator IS 8.2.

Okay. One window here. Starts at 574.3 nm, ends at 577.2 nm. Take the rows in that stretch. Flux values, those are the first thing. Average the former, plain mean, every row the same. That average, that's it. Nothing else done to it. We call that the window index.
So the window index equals 8.16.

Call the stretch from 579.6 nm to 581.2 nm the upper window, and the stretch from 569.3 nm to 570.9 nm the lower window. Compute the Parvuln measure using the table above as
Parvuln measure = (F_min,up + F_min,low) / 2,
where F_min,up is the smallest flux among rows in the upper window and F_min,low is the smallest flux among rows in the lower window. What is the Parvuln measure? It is 7.63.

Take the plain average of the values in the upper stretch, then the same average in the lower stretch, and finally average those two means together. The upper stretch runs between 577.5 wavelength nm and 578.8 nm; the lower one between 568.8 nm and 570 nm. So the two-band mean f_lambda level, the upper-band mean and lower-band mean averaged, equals 7.90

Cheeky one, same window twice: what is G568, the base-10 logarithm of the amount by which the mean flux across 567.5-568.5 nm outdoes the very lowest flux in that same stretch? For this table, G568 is -0.54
